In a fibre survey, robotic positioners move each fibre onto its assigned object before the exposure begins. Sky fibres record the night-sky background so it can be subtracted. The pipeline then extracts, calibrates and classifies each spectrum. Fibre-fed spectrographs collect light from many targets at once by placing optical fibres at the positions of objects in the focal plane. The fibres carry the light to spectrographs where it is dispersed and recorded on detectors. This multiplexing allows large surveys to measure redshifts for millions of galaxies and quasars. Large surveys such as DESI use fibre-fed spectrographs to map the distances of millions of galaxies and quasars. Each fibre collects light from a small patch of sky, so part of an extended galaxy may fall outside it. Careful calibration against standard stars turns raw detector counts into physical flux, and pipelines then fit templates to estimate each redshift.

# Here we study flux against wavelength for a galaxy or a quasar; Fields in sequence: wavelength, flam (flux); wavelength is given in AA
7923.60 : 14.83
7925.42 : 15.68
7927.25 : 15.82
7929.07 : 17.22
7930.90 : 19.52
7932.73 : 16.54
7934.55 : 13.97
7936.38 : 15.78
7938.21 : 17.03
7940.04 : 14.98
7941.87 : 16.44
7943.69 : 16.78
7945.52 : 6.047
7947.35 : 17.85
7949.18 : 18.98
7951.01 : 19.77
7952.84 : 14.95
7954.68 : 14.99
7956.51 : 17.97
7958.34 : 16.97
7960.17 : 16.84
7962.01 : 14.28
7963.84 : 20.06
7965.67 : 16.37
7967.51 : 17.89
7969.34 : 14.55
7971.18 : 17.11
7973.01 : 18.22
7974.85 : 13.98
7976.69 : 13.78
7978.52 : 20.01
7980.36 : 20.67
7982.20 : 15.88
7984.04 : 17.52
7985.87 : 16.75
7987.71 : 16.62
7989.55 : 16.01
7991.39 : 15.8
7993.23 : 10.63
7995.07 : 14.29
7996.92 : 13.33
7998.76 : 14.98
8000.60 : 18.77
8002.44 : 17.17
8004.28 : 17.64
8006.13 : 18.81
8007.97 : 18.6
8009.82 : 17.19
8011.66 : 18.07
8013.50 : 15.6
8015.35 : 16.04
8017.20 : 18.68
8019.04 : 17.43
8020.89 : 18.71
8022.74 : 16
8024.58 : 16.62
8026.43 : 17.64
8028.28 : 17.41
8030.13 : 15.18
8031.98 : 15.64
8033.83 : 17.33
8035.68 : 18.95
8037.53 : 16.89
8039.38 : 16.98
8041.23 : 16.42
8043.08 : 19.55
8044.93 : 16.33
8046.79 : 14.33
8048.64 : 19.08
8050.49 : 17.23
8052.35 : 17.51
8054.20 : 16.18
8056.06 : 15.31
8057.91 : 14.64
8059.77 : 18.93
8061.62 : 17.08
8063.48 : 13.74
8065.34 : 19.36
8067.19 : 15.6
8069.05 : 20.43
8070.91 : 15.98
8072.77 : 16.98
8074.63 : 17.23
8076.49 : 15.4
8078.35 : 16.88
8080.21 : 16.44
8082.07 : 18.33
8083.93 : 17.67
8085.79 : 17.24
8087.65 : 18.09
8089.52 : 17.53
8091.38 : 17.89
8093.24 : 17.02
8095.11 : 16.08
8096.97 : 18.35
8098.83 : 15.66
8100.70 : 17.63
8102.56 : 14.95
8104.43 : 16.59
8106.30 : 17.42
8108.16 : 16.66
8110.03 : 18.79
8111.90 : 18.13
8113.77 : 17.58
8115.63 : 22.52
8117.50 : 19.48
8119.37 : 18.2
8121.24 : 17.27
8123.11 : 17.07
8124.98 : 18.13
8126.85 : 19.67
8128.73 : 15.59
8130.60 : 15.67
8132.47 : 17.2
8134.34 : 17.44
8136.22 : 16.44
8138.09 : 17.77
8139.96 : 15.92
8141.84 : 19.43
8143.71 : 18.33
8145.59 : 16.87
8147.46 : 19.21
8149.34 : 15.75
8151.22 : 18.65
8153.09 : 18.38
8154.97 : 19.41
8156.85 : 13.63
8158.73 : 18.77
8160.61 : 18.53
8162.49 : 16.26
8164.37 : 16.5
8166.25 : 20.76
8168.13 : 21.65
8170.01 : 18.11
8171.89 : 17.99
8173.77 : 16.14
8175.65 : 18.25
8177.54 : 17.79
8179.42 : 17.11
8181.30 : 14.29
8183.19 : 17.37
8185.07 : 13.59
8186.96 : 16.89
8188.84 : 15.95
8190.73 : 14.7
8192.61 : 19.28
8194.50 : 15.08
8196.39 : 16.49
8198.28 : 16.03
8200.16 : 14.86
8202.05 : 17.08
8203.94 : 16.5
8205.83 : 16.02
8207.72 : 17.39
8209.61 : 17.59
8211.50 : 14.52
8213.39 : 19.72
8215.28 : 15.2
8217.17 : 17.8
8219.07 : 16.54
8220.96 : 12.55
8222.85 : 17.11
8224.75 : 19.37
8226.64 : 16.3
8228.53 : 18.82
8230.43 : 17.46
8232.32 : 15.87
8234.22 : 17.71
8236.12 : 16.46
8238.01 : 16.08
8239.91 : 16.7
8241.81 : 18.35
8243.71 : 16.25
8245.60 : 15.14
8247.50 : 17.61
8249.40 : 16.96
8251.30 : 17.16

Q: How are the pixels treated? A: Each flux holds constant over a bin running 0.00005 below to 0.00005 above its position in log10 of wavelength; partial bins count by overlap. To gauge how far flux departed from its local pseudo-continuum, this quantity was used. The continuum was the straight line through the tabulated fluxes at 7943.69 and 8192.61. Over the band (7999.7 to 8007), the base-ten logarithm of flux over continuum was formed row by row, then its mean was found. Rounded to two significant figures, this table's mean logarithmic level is 0.017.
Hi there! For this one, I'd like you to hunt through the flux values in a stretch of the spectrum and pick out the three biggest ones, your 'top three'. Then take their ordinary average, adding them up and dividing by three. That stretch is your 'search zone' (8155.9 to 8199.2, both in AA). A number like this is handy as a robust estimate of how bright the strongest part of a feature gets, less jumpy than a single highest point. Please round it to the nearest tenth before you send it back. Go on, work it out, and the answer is 20.6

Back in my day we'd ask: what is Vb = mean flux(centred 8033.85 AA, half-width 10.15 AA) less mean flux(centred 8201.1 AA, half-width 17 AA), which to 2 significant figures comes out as 0.77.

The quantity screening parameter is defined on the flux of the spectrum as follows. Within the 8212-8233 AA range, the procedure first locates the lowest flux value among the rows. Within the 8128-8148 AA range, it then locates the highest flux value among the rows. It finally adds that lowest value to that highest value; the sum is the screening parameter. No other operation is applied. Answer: 32.0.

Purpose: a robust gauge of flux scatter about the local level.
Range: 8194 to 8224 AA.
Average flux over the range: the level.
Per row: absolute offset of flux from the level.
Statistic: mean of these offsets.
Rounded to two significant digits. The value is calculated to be 1.2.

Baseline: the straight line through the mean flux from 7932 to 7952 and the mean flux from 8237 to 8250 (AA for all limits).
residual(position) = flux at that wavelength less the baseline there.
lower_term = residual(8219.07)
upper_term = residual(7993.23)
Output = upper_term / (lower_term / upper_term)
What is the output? -251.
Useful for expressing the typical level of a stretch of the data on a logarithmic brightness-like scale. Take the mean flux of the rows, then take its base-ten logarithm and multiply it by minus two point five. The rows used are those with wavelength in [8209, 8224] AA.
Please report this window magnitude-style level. -3.04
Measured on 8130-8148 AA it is -3.10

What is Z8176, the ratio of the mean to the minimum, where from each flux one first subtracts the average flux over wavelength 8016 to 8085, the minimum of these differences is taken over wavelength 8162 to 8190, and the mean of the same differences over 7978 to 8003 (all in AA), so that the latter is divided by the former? 0.2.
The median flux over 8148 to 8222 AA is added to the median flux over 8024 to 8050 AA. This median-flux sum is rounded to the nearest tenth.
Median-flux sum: 33.8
